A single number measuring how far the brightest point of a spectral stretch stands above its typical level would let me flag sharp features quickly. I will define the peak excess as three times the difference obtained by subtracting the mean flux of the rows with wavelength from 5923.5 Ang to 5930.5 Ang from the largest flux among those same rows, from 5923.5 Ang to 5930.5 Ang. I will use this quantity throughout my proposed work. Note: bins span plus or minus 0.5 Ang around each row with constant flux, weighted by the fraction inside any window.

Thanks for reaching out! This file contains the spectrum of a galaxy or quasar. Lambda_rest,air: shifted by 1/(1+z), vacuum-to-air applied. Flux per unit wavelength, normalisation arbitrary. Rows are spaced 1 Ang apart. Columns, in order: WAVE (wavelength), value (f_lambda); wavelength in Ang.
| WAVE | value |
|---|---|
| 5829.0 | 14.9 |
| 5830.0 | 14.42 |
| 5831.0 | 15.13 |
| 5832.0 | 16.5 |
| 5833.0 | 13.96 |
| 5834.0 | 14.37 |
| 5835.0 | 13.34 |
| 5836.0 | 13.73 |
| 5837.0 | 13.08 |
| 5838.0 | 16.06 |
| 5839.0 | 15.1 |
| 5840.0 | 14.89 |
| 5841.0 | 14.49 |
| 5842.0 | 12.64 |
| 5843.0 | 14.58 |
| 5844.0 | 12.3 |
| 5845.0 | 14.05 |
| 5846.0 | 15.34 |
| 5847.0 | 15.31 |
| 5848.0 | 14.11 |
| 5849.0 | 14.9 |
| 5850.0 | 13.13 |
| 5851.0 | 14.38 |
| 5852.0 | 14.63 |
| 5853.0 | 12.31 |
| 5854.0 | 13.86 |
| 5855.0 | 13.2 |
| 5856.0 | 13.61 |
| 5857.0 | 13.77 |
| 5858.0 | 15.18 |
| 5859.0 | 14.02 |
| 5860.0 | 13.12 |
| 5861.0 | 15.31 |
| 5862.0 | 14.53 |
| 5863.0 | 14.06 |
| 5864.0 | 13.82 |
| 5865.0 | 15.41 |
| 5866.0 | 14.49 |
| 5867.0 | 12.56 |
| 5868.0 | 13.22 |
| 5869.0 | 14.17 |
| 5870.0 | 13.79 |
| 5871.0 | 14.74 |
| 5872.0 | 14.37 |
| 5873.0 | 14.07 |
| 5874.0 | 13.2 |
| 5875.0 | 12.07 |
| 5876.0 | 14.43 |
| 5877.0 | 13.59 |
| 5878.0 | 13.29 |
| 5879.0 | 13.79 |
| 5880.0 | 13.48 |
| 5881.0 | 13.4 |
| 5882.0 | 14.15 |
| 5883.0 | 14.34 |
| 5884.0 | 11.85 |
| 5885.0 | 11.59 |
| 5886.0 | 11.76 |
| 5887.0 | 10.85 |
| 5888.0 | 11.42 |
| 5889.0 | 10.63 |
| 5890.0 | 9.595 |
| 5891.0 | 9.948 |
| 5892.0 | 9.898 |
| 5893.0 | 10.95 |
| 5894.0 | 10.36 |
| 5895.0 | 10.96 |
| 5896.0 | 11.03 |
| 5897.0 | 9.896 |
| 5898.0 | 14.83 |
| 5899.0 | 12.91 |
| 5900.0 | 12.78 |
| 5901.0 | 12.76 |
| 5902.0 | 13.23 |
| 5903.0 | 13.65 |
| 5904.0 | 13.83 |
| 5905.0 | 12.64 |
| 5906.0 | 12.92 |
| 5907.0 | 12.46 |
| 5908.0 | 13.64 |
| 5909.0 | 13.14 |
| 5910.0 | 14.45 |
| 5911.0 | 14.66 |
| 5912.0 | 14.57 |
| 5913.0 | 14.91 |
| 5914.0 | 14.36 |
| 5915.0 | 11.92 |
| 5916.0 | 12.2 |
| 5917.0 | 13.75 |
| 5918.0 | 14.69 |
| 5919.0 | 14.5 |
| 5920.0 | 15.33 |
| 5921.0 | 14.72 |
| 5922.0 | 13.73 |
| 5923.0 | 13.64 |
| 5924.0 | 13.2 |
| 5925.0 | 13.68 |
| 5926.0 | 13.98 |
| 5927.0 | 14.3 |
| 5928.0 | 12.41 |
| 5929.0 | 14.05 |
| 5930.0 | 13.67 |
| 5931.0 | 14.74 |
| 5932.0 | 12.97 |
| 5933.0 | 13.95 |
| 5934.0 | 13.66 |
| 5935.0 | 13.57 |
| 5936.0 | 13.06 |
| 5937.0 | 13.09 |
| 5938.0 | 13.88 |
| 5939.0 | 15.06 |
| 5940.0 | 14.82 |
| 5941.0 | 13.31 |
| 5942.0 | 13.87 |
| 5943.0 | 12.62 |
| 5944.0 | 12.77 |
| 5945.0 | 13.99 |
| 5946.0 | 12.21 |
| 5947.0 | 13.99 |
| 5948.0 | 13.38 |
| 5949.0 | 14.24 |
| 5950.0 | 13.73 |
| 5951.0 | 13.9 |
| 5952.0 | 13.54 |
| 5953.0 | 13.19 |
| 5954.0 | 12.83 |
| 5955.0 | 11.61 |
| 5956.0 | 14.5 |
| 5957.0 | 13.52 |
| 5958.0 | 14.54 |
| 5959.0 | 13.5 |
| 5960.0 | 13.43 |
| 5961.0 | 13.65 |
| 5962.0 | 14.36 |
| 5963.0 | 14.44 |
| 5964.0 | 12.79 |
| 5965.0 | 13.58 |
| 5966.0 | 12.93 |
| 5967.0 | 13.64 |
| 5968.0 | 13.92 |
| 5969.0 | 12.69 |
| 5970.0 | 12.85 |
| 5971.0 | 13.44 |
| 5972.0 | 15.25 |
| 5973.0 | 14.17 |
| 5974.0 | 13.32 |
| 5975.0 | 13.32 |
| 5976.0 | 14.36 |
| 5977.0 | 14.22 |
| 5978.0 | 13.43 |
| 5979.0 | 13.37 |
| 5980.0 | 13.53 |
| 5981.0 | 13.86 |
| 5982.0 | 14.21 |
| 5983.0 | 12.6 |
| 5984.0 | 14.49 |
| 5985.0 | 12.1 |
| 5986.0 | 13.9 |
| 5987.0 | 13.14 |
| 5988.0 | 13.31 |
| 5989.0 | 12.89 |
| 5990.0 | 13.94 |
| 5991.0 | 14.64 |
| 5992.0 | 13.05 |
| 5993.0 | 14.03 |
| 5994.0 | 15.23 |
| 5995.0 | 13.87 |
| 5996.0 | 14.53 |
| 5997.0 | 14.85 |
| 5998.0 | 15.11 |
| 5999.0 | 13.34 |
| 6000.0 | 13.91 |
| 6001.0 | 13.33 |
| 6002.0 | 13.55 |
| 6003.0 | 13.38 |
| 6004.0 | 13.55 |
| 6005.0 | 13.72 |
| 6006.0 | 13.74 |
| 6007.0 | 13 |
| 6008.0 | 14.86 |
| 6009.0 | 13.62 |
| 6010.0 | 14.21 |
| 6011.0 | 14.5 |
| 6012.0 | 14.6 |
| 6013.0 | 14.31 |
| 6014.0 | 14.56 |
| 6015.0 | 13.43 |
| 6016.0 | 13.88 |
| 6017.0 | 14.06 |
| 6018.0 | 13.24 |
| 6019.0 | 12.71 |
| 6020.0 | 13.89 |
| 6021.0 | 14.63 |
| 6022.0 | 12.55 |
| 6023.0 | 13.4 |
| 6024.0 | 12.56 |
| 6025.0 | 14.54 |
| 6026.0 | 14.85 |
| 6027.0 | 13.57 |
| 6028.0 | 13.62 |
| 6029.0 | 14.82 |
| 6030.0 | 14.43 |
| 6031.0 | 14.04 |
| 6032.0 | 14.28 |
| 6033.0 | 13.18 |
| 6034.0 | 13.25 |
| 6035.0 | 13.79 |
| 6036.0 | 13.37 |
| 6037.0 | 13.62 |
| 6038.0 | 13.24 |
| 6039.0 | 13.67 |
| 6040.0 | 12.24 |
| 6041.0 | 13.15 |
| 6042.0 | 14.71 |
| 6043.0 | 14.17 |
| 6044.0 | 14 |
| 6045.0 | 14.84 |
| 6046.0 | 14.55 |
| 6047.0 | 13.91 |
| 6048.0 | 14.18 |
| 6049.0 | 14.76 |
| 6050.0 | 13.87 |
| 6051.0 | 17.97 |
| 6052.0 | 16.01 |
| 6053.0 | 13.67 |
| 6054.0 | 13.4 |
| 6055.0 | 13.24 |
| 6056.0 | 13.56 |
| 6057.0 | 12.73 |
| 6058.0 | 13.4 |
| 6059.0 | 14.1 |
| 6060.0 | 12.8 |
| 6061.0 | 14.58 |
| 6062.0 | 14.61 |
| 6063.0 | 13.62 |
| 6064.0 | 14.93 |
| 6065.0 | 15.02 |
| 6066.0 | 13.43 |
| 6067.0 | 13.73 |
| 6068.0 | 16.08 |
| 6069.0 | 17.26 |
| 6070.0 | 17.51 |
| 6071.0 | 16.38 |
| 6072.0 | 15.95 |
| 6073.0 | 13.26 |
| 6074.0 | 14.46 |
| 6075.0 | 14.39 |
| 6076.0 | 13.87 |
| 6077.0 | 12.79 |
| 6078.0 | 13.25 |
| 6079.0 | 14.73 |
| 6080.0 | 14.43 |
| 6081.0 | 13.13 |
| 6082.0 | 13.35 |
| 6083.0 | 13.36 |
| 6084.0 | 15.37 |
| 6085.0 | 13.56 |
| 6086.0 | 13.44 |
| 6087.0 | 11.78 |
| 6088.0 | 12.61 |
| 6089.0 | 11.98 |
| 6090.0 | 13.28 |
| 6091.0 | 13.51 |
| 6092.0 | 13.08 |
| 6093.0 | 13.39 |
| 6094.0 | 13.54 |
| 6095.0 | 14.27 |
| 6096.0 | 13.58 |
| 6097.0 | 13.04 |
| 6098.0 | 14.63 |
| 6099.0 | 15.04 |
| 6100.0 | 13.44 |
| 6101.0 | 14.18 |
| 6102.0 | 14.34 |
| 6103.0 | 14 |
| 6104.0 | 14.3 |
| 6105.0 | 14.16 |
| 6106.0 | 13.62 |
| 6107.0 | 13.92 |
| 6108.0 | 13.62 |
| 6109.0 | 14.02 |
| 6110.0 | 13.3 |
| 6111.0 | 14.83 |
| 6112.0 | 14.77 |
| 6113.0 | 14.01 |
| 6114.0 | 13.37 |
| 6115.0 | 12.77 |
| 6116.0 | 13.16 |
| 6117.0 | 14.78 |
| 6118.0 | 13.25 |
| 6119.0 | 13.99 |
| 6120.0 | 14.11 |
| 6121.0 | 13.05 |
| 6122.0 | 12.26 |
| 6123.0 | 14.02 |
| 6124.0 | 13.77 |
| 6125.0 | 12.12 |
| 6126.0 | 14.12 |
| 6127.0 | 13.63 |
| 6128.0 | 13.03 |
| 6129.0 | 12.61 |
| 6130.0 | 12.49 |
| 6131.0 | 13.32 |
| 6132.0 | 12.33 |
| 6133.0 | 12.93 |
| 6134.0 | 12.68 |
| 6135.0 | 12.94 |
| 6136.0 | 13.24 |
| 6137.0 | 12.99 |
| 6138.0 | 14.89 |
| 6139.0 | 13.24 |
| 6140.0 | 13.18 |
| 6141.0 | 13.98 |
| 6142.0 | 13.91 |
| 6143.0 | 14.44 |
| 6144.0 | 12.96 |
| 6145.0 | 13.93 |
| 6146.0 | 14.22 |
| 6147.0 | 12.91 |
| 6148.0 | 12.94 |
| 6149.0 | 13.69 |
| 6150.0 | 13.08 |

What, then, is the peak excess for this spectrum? 2.1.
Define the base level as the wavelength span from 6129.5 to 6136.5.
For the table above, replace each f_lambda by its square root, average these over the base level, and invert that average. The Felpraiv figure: 0.279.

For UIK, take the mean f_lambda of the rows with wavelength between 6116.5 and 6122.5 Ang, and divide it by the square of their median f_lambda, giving 0.0732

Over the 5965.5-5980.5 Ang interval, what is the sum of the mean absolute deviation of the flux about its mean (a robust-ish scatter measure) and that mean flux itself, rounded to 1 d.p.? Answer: 14.1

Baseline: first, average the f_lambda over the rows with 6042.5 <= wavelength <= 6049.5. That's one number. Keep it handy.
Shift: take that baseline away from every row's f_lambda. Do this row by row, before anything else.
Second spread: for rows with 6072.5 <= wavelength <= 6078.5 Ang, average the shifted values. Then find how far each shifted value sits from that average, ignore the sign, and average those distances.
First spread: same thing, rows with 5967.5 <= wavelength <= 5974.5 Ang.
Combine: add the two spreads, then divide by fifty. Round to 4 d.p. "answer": 0.0248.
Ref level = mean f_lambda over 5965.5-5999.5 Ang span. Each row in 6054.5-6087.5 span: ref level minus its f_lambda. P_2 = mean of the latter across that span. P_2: -0.4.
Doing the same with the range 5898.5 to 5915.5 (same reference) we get 0.3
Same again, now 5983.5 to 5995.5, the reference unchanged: 0.0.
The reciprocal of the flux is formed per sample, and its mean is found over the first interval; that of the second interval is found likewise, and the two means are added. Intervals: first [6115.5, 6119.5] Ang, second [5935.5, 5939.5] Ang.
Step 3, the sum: 0.1455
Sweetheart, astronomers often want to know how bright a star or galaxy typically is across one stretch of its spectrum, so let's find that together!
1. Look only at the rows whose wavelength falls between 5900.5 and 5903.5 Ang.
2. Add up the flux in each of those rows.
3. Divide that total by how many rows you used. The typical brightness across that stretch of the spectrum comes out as 13.2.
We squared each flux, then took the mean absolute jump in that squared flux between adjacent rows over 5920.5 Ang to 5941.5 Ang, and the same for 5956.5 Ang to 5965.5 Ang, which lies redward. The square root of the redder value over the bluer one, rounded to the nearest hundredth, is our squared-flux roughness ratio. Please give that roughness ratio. 0.96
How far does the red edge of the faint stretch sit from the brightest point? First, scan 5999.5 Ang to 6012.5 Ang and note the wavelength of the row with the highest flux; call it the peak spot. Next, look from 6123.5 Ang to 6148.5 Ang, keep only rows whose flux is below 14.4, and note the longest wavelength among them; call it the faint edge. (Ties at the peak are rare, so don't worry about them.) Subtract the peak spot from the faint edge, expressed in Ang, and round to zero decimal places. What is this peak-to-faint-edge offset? 140 Ang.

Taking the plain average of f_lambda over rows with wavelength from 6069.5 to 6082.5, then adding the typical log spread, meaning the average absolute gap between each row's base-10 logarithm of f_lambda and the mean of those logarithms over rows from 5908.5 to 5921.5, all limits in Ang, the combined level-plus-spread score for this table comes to 14.4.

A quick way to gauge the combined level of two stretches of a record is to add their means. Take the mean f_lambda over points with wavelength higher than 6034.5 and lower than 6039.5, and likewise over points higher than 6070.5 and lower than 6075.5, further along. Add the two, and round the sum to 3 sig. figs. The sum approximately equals 28.4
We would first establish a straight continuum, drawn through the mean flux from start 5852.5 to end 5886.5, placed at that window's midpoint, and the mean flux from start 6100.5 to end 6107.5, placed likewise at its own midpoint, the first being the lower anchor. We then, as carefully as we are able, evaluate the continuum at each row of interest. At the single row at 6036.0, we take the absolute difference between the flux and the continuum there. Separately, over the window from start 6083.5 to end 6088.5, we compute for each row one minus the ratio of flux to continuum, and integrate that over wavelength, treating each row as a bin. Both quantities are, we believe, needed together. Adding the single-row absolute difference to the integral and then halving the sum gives 0.42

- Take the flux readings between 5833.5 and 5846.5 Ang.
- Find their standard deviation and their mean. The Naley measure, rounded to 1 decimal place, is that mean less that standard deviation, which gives 13.1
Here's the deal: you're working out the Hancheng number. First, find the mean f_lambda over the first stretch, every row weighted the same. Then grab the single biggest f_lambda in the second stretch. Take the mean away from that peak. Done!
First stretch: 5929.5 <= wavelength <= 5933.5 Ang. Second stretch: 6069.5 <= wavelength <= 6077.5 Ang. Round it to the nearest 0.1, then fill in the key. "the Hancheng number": 3.7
